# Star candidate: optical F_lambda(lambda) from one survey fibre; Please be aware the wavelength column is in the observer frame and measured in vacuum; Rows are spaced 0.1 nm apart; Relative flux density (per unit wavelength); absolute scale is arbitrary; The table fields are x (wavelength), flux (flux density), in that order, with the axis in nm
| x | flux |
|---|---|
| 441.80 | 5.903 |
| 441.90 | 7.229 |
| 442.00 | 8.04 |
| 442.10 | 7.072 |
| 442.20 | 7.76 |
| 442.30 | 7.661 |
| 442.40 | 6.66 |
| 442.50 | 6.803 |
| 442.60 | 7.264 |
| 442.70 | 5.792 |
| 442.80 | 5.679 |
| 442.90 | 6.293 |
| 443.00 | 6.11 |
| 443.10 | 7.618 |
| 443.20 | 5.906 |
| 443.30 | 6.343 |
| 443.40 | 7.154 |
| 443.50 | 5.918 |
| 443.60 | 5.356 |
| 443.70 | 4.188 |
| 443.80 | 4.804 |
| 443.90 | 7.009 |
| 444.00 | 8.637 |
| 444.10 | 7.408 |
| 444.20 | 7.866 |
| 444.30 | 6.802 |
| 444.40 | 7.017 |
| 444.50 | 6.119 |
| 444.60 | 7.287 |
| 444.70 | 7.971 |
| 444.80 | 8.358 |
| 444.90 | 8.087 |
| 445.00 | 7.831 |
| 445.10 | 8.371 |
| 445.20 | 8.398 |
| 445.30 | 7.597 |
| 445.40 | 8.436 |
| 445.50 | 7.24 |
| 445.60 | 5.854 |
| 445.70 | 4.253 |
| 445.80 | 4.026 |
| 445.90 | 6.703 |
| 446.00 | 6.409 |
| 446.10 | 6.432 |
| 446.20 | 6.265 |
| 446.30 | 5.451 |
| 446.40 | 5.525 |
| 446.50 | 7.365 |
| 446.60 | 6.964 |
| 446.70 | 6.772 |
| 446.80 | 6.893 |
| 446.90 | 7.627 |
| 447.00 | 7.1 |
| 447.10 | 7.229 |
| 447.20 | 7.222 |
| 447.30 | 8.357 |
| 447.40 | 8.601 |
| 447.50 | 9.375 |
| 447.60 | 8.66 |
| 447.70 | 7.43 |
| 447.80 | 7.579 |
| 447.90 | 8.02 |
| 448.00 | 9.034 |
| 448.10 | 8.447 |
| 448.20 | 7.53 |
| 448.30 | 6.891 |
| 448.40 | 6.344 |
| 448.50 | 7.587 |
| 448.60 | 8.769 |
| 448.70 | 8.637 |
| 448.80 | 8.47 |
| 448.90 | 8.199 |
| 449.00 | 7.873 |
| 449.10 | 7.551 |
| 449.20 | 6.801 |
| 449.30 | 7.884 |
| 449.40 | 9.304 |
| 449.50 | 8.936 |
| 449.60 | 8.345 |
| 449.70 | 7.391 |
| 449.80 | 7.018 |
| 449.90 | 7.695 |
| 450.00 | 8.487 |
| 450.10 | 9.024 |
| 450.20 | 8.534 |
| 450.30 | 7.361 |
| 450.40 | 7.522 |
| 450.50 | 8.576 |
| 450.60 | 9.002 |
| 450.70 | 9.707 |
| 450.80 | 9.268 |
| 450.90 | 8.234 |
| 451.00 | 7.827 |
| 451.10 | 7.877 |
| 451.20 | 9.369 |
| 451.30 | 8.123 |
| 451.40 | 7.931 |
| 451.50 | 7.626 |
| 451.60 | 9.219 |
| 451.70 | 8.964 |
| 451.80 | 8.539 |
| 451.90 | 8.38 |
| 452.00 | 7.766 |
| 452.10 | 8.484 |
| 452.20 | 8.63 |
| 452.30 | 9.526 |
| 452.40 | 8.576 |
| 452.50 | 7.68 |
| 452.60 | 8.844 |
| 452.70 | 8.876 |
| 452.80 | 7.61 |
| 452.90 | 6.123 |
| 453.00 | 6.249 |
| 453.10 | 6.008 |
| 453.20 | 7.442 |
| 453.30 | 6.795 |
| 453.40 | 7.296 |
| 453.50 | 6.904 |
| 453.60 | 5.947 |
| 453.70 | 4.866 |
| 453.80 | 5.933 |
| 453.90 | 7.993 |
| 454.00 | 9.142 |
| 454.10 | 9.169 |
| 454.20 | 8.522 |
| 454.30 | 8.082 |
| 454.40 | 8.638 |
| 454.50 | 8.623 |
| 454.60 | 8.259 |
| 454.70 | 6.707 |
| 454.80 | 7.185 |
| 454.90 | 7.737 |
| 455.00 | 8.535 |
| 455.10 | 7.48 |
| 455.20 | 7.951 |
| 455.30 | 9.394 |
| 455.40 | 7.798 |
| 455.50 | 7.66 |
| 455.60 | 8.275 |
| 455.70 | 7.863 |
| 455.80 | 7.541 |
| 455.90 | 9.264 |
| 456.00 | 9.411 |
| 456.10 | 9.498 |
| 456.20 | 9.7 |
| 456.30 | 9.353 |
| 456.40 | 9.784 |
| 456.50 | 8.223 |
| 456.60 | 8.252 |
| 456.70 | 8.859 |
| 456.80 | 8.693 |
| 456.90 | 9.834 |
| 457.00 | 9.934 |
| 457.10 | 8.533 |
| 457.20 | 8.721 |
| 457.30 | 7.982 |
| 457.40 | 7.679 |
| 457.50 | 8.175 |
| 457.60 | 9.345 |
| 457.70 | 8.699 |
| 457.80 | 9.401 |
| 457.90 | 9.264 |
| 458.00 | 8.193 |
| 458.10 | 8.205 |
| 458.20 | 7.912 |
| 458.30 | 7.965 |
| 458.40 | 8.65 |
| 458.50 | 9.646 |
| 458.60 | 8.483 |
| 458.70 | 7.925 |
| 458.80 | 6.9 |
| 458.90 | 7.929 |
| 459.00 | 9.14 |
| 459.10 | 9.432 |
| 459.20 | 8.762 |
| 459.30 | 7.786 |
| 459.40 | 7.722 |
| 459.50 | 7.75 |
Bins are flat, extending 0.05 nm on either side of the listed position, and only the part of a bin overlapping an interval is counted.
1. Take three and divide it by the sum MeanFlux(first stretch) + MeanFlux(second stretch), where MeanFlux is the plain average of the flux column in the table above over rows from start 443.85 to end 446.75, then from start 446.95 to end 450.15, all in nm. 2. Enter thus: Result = 0.200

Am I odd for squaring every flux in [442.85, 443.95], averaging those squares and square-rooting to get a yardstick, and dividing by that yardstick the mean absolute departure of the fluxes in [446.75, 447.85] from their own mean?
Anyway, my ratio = 0.109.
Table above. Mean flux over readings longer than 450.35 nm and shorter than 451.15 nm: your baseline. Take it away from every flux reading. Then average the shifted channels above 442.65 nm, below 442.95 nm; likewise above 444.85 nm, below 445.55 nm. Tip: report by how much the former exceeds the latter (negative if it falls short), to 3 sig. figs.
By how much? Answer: -2.07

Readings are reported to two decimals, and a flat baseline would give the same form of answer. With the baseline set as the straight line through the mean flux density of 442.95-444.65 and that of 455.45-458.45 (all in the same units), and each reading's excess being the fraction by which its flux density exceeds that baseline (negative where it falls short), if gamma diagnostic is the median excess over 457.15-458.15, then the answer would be -0.04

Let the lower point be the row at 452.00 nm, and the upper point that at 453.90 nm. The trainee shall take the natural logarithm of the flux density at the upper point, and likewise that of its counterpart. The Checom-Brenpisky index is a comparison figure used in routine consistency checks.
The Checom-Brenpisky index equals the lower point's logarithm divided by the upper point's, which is 0.99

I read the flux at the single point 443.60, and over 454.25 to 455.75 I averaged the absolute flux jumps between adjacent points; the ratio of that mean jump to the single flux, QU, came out 0.13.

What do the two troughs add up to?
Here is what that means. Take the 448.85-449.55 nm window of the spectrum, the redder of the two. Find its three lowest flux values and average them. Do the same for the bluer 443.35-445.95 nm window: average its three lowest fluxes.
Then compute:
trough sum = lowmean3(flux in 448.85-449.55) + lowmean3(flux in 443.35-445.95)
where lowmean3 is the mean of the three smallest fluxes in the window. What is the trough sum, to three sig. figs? 11.6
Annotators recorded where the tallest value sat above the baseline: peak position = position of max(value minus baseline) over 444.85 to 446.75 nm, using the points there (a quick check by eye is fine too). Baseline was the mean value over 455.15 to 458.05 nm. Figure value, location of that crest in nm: 445.40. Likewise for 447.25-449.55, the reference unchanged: 447.50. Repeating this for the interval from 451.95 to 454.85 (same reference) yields 452.30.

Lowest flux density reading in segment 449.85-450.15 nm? 7.695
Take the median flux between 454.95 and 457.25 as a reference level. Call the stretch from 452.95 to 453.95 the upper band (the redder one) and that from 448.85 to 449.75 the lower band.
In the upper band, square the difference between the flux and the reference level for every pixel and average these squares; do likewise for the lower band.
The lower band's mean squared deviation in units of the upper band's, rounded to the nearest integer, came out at 0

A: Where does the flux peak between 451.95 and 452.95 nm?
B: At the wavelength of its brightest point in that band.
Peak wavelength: 452.30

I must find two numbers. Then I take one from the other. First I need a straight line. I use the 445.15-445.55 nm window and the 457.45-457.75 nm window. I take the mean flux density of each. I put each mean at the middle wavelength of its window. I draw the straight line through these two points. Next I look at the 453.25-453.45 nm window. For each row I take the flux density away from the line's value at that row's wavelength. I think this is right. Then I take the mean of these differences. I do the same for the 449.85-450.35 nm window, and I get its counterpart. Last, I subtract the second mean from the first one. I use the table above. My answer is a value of 1.4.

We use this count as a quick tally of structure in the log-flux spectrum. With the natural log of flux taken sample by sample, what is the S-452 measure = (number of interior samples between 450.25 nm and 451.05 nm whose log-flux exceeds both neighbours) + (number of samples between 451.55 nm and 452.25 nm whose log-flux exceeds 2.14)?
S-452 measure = 5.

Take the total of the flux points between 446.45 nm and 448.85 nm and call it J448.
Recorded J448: 187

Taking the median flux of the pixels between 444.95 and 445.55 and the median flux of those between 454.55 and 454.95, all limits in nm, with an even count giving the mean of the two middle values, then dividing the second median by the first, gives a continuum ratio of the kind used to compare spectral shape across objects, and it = 0.92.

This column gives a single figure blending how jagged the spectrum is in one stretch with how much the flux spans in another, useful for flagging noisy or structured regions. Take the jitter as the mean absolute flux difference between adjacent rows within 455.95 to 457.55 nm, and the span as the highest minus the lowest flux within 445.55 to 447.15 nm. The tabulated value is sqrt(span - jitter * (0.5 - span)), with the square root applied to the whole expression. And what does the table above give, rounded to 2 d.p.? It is 2.28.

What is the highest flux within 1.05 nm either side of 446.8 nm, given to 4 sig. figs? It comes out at 9.375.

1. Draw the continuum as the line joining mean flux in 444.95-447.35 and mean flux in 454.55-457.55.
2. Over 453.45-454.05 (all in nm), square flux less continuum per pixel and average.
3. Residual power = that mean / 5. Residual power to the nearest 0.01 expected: 0.73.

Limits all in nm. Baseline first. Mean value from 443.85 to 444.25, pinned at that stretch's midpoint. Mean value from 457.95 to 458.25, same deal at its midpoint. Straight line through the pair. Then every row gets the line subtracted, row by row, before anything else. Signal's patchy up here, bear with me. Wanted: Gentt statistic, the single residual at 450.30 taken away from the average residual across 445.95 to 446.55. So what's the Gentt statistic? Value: -1.0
